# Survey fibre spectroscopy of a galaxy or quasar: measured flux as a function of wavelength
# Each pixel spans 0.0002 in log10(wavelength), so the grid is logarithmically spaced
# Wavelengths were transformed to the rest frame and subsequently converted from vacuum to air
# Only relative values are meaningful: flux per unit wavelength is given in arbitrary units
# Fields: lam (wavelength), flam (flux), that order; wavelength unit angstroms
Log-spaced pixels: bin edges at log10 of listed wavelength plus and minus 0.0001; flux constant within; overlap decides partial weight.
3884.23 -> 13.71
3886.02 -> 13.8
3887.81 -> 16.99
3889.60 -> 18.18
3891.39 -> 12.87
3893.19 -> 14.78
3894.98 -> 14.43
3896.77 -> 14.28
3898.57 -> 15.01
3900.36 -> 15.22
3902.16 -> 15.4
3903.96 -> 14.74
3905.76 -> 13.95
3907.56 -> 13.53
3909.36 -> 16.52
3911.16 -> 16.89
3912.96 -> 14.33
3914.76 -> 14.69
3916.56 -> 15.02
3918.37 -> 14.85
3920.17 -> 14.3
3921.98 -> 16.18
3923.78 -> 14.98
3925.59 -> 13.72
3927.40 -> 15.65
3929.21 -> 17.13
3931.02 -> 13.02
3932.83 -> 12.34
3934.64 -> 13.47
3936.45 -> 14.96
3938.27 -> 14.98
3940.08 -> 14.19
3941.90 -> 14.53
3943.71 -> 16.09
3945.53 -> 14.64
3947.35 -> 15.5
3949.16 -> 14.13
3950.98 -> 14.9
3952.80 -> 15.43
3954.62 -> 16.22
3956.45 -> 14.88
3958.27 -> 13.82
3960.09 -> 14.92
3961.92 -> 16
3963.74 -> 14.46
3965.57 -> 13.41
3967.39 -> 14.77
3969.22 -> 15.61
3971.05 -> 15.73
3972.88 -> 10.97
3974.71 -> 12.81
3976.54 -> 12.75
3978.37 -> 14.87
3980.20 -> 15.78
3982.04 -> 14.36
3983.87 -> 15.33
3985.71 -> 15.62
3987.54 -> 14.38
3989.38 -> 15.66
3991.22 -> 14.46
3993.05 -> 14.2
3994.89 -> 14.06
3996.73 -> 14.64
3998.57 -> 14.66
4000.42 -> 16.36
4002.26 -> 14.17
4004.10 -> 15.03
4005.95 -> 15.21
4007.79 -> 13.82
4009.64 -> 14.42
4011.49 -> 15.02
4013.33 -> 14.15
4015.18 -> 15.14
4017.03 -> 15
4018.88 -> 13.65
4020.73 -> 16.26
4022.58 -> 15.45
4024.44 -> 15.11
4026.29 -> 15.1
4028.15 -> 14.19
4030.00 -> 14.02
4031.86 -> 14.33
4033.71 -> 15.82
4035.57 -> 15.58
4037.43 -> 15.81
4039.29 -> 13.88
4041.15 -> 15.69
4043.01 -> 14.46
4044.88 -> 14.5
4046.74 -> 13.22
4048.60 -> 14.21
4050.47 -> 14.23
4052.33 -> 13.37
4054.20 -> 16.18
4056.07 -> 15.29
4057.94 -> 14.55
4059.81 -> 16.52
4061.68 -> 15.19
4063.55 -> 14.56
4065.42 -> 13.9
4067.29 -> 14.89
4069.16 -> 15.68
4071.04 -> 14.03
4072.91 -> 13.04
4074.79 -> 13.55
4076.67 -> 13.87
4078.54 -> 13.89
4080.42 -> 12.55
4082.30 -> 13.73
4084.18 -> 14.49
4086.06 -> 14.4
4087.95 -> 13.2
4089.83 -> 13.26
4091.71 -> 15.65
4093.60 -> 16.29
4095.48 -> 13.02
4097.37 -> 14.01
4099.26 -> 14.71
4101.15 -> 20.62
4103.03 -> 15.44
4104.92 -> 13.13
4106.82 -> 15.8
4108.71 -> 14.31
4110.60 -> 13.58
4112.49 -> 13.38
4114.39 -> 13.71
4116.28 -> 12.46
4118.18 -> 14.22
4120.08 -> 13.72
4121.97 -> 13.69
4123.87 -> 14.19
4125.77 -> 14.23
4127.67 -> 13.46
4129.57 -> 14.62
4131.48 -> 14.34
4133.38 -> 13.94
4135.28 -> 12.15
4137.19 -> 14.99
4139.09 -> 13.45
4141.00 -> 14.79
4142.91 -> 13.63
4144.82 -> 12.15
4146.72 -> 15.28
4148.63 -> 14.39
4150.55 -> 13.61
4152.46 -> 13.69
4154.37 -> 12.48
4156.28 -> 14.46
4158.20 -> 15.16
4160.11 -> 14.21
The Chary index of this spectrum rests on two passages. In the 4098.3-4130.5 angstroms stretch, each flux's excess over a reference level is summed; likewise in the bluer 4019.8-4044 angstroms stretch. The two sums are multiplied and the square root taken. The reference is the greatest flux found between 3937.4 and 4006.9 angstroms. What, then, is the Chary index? 24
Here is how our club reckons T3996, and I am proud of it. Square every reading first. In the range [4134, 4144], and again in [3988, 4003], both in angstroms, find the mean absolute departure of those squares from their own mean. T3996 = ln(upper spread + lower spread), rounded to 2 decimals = 3.76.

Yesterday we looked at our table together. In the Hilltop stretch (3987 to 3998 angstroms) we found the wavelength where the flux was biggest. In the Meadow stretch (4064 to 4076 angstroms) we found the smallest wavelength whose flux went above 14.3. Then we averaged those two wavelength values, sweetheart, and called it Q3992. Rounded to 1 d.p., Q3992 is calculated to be 4028.3 angstroms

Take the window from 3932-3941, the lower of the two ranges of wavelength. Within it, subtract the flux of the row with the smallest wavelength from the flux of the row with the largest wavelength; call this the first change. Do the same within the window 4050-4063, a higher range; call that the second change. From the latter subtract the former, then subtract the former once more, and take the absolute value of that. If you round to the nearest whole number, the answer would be 3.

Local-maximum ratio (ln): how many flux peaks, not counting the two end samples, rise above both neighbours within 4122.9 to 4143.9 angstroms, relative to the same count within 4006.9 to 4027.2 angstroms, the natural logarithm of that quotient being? 0.3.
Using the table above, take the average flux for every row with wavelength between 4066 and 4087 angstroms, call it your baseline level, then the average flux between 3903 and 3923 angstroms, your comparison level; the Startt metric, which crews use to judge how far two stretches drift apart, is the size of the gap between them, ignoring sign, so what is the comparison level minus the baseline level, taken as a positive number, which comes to 0.99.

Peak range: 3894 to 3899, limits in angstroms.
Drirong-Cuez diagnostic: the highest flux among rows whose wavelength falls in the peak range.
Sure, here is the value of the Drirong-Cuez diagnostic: 15.01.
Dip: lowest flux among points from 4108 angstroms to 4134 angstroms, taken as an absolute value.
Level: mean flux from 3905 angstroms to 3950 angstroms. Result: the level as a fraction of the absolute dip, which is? 1.19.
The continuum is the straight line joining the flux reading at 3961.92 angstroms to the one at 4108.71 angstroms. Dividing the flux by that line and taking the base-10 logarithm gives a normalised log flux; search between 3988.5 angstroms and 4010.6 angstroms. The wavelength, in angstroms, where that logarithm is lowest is 4007.79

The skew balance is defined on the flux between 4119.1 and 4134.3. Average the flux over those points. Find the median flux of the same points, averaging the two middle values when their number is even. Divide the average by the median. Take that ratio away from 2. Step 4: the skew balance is 1.003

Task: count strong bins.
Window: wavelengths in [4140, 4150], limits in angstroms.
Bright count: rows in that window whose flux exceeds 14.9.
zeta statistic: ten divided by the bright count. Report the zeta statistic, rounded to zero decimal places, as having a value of 10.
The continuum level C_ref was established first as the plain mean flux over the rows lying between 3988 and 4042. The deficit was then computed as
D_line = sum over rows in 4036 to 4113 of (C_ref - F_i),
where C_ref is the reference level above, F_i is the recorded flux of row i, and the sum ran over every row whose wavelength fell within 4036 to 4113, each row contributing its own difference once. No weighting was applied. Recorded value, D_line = 13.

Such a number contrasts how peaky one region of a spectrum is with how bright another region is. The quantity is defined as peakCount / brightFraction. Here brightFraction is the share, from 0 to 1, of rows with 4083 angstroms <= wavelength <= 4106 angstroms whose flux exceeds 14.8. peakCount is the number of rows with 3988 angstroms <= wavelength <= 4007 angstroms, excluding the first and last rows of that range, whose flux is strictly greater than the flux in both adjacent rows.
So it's 3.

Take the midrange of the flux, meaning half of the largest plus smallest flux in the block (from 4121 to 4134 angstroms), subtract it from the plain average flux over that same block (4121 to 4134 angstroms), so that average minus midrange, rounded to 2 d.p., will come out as 0.03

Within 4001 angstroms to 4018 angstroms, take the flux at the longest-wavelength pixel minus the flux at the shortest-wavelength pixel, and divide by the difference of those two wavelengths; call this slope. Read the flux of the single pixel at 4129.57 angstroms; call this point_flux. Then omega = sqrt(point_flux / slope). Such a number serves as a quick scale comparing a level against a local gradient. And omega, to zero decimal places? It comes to 16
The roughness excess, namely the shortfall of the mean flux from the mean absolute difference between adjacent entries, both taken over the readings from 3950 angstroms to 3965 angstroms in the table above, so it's -14.0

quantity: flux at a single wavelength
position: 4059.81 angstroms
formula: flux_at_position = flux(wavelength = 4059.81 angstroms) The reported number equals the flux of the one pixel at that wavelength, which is 16.52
